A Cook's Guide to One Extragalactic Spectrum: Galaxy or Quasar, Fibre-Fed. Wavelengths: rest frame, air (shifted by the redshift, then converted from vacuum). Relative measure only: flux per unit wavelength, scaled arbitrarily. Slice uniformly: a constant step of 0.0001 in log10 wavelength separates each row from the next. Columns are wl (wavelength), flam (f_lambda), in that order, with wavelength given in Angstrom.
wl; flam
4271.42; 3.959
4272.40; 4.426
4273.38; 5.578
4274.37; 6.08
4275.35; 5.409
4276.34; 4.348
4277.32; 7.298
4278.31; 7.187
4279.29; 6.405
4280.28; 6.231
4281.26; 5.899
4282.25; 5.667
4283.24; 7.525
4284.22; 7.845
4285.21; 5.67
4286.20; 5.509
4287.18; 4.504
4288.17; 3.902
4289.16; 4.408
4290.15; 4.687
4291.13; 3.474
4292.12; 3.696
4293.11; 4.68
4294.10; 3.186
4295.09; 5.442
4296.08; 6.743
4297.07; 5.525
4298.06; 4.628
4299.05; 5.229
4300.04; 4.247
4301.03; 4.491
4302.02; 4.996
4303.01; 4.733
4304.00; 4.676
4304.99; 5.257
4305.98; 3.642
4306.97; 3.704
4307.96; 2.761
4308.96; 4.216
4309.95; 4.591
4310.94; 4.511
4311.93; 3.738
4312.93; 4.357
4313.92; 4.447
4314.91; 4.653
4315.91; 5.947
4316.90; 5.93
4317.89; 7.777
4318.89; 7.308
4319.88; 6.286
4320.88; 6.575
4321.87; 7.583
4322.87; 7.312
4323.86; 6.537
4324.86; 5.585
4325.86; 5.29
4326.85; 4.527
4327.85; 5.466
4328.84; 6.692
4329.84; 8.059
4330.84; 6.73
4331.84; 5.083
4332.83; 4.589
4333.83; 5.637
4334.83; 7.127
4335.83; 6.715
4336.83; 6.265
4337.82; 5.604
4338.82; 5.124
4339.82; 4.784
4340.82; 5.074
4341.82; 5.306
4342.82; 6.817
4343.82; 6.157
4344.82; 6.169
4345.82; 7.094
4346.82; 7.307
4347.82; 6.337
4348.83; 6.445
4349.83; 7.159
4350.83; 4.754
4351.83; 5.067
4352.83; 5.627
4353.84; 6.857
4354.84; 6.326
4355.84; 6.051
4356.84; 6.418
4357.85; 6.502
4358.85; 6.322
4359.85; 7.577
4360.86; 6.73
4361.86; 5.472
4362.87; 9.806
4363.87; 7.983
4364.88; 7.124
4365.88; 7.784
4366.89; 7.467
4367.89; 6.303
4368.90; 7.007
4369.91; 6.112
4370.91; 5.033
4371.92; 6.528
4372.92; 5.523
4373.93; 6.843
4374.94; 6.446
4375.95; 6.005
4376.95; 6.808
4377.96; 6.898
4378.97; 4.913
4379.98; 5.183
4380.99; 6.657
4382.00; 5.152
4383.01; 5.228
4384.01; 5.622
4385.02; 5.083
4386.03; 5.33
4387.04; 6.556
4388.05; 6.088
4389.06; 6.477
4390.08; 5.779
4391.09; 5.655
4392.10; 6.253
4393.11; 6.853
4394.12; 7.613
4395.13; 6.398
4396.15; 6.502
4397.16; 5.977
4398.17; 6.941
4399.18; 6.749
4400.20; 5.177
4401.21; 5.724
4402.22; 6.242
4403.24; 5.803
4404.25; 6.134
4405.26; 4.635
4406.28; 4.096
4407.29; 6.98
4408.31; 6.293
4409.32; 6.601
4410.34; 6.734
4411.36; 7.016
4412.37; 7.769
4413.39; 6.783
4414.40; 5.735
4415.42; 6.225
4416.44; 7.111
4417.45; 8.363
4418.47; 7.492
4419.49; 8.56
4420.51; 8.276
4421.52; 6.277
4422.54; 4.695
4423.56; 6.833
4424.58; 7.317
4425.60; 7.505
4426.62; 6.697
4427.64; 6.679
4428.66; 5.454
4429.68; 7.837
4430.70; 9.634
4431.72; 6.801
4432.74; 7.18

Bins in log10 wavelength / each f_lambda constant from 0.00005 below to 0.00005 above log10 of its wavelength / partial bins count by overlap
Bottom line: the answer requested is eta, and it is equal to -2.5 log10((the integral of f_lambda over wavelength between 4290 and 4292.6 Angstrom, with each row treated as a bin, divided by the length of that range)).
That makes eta -1.5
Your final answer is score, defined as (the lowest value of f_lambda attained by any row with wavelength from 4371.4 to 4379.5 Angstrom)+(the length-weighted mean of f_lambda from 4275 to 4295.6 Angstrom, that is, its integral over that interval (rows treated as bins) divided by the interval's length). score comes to 10.3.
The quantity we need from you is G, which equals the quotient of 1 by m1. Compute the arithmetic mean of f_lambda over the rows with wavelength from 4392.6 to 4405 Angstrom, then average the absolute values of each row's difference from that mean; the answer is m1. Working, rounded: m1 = 0.50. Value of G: 2.00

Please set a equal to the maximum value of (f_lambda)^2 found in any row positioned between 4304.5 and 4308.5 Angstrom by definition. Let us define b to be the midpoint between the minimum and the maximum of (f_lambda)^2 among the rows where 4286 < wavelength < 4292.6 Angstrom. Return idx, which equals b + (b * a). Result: 607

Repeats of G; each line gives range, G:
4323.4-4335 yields 1.11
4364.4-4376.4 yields 1.64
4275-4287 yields 1.20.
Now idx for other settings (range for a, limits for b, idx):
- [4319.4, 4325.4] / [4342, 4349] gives 2671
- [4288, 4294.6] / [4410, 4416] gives 1071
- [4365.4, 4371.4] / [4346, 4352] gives 2340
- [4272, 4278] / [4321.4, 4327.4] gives 2116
